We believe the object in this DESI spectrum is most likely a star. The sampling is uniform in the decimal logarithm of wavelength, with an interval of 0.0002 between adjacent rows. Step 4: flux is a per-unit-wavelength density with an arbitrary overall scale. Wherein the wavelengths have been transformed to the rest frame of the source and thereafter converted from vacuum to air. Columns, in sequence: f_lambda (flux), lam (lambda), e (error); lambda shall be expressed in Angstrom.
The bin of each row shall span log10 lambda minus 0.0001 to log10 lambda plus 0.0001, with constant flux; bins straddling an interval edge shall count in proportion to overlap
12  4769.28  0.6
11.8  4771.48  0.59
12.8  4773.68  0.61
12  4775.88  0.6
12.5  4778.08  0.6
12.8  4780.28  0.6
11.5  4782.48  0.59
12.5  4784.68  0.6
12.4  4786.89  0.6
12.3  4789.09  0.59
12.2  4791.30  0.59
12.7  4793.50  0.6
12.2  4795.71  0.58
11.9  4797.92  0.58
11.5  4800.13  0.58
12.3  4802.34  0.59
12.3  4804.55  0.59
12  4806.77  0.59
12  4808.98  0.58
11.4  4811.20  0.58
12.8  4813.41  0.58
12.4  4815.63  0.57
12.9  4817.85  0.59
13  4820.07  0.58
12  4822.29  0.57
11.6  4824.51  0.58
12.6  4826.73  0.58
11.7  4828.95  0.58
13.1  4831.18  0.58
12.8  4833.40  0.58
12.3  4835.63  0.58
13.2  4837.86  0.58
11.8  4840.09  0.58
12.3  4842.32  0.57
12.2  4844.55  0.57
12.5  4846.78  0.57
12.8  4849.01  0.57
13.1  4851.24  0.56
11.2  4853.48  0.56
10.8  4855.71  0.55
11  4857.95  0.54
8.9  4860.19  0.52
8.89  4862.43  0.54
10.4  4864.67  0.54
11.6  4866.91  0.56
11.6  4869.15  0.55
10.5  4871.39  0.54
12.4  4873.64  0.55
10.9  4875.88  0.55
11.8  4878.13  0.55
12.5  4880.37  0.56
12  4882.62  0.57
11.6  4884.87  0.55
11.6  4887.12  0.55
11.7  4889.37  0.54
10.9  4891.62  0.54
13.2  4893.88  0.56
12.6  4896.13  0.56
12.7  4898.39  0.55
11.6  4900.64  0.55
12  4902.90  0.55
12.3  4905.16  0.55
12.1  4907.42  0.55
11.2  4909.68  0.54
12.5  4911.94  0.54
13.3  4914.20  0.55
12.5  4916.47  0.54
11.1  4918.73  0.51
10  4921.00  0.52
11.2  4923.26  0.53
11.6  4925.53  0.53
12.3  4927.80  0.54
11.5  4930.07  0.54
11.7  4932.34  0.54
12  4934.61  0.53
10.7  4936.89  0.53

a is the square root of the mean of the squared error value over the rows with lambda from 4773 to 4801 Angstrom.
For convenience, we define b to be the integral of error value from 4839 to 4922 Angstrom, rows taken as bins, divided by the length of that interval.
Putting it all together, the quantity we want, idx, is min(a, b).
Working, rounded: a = 0.59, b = 0.550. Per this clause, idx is 0.550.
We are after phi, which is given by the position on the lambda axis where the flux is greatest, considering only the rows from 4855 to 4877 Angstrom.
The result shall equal 4873.64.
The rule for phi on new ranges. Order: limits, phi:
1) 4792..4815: 4813.41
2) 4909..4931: 4914.20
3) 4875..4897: 4893.88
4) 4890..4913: 4893.88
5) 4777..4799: 4780.28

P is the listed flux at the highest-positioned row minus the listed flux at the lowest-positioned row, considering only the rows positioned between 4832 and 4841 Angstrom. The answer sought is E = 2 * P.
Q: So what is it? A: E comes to -2.0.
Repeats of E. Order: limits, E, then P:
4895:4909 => -1.0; -0.5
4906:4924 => -1.8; -0.9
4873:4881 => 0.2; 0.1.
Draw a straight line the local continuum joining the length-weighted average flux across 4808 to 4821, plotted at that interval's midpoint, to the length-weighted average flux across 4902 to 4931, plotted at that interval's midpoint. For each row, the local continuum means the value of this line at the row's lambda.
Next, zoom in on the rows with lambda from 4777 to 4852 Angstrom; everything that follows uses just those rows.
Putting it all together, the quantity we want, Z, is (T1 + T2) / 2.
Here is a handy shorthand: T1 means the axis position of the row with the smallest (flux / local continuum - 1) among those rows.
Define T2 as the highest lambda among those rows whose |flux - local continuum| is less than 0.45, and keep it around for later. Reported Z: 4814.6 Angstrom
